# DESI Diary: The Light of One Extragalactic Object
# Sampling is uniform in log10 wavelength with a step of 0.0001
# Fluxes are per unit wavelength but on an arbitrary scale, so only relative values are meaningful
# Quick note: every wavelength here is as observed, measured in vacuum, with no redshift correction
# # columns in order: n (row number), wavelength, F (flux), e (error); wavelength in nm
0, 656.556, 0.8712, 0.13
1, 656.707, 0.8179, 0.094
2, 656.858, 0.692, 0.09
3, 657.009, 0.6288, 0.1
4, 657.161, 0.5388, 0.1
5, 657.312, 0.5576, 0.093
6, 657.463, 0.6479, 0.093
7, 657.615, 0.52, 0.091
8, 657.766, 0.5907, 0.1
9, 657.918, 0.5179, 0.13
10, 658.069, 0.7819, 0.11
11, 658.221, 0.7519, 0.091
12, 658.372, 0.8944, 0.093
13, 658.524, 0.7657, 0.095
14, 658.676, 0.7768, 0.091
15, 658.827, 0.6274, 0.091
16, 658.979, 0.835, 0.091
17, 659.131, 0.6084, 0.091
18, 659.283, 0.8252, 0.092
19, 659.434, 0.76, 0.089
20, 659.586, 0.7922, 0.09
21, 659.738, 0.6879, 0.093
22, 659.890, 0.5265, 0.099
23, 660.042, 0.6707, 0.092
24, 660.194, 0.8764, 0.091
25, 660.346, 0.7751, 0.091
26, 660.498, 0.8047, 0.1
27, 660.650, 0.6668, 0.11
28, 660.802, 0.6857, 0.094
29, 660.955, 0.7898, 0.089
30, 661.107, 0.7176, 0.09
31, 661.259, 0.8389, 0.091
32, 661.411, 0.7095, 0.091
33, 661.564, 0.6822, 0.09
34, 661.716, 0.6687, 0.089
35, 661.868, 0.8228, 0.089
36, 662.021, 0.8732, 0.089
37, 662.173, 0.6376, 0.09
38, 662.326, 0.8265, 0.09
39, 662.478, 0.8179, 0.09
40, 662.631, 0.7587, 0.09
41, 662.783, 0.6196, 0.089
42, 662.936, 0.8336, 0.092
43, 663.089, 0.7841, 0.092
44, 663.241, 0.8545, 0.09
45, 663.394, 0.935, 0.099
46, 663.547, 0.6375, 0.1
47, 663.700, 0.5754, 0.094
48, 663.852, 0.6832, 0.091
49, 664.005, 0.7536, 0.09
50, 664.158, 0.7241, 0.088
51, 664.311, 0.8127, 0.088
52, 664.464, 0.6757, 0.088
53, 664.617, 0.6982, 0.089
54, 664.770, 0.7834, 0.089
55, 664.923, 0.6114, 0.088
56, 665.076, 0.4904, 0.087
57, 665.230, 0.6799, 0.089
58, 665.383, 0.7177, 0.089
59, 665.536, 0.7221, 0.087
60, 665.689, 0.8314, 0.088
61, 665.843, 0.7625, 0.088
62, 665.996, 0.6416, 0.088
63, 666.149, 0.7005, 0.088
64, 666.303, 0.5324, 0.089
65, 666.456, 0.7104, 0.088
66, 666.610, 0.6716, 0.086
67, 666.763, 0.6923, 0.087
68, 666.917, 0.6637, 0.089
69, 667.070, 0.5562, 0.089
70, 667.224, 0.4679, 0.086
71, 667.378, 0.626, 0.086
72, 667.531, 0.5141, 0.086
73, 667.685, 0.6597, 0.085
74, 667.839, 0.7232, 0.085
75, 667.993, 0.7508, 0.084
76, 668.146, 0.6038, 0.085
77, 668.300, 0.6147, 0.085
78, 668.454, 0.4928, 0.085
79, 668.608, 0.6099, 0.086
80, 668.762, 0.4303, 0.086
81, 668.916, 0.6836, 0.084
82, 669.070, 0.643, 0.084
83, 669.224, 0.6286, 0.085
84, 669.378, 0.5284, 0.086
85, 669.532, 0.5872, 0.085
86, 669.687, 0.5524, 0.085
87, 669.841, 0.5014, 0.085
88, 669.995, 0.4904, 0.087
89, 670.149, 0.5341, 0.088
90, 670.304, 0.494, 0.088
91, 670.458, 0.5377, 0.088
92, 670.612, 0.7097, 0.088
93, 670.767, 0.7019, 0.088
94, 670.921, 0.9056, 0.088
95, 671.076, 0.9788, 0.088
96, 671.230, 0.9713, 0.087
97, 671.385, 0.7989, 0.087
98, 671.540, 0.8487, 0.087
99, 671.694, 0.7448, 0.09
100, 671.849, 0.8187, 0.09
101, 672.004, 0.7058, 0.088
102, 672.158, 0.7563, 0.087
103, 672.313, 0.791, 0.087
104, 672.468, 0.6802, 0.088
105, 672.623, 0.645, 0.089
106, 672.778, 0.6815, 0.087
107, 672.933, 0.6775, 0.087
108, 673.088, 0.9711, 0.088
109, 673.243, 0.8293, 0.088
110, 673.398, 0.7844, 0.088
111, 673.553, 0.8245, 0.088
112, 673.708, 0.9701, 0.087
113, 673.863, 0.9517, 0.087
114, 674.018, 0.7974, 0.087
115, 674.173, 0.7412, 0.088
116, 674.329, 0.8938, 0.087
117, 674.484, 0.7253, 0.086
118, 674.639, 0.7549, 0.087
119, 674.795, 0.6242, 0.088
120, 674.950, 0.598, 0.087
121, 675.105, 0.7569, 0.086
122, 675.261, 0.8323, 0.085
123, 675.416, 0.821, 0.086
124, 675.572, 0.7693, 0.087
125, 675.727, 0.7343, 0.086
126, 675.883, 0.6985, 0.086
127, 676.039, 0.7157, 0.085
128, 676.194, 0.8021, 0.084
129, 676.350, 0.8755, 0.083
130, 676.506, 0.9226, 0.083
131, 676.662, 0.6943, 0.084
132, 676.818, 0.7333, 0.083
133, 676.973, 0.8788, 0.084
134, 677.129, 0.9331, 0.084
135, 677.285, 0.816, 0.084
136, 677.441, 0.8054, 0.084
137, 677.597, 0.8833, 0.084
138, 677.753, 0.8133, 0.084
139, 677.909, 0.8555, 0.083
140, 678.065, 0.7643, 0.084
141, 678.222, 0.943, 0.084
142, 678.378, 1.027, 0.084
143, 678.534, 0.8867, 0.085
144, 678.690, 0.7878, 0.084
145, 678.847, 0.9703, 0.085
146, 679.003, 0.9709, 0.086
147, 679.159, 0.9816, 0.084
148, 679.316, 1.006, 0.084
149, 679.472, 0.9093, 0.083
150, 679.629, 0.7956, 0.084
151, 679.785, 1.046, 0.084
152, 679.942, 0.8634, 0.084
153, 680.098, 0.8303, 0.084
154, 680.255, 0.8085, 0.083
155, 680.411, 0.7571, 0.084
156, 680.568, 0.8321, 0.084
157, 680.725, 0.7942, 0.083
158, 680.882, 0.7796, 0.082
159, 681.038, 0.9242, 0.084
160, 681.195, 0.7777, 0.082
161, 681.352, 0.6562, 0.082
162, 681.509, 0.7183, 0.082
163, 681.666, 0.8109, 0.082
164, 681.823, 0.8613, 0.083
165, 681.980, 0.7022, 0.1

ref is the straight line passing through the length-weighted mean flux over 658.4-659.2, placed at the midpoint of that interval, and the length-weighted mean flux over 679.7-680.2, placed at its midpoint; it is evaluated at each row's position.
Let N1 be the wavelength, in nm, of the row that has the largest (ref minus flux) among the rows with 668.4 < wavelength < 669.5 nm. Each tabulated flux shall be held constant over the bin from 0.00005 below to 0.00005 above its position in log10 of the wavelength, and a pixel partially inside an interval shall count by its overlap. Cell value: 668.762 nm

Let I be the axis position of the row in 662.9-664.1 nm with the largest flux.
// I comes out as 663.394 nm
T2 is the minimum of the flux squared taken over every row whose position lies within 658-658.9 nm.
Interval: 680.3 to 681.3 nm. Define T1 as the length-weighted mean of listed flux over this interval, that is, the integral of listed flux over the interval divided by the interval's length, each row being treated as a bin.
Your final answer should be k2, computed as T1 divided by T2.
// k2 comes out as 2.0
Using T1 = 0.807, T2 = 0.39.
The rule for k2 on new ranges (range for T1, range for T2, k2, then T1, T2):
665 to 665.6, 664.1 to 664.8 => 1.4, 0.651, 0.46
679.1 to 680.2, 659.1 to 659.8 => 2.5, 0.915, 0.37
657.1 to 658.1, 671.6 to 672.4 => 1.2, 0.586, 0.50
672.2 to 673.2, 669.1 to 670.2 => 3.1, 0.744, 0.24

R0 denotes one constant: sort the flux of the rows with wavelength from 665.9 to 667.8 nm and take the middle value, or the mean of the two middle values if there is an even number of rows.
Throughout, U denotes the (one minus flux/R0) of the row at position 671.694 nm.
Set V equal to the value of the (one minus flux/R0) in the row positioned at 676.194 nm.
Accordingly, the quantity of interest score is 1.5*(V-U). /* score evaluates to -0.1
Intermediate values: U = -0.14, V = -0.23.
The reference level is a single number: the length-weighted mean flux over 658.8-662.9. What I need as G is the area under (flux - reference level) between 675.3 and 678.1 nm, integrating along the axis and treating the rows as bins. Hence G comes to 0.2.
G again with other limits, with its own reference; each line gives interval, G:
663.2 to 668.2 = -0.3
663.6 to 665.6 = -0.1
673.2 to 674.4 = 0.1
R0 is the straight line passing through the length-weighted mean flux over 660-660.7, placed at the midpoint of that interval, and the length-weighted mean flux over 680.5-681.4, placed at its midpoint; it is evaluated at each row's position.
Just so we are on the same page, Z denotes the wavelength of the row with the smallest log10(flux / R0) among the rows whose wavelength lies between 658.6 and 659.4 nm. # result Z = 659.131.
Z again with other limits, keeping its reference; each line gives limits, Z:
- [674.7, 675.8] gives 674.950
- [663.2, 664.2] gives 663.700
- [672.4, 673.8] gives 672.623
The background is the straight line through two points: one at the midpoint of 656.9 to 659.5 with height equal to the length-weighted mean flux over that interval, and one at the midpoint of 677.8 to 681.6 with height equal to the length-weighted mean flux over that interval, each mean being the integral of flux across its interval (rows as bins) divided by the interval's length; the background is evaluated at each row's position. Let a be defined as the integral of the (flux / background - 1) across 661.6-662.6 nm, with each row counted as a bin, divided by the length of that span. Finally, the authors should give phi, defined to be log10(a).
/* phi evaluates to -1.1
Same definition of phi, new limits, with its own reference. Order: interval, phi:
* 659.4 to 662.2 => -1.3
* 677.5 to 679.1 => -1.3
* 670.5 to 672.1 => -1.6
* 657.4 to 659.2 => -1.9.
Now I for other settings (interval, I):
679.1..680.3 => 679.785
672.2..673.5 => 673.088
